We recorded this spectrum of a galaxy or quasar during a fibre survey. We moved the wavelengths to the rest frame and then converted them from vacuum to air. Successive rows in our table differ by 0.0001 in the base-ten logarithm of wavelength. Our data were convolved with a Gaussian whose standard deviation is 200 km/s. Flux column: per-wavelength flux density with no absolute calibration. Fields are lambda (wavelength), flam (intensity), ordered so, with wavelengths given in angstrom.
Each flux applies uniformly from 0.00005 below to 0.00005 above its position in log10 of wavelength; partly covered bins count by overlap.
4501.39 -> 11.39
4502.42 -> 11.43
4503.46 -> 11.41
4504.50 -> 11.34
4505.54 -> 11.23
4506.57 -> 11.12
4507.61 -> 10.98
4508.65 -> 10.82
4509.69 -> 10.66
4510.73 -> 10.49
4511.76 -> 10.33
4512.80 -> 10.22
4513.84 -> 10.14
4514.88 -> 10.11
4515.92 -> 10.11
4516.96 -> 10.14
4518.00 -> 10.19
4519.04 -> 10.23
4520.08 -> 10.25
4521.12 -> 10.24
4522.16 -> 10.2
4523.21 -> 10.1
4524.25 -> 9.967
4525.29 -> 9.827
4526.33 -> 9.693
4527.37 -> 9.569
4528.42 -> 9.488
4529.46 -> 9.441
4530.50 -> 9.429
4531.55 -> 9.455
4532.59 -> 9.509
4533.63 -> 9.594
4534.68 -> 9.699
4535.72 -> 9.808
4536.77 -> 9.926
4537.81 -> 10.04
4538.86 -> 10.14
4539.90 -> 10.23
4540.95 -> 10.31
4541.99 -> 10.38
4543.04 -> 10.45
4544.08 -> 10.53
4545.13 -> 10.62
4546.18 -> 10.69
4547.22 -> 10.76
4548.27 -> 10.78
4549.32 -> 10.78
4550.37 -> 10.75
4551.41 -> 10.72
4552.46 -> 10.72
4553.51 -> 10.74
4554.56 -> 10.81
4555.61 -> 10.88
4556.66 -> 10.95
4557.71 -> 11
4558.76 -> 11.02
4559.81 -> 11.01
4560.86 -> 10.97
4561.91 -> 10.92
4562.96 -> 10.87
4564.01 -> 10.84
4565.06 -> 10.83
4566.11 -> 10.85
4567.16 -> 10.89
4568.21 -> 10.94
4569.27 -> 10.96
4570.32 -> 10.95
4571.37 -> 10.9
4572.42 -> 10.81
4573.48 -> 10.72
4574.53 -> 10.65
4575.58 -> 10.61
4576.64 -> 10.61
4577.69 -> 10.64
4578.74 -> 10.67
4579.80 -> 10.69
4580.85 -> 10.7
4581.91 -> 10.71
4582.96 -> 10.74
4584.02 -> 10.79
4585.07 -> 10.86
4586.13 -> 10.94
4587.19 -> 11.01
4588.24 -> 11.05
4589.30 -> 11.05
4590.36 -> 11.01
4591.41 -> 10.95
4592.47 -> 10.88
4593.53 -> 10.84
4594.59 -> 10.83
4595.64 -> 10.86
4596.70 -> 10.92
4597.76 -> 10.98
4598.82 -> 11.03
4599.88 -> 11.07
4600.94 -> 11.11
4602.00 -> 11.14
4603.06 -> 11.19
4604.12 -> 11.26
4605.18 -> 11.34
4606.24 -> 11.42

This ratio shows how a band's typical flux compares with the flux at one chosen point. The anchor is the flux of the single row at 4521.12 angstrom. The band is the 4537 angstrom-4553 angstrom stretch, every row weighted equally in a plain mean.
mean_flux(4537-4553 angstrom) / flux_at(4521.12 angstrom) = 1.03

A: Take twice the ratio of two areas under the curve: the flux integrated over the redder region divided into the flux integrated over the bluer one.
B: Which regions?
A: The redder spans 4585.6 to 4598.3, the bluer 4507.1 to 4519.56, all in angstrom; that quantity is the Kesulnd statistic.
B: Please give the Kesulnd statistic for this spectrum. 1.86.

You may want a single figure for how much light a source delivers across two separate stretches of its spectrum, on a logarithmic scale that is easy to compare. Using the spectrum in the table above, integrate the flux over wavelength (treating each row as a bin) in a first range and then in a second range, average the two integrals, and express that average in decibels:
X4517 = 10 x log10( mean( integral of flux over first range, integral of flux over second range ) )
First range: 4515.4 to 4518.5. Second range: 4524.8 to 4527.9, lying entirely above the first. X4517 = 14.9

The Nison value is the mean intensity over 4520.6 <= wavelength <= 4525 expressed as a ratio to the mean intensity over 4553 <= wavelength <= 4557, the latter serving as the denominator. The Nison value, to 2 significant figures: 0.93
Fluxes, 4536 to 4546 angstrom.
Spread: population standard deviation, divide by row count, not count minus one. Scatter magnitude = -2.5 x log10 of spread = 1.7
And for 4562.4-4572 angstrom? 3.3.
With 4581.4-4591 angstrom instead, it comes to 2.2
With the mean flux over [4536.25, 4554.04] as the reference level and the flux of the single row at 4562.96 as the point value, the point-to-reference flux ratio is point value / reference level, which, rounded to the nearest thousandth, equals 1.035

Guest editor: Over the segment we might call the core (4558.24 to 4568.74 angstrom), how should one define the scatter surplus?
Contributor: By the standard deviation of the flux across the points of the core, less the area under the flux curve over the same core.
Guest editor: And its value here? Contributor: -115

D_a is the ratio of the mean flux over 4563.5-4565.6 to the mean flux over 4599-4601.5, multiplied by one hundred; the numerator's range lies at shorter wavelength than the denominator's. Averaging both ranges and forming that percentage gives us 98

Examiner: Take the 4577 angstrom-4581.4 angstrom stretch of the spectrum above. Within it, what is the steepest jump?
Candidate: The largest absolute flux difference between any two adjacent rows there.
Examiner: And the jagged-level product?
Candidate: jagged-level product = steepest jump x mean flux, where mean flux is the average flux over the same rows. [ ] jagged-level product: 0.32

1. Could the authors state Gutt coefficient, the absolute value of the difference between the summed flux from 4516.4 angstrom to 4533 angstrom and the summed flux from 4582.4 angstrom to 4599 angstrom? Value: 17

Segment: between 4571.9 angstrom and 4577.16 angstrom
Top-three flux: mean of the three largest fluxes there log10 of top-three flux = 1.030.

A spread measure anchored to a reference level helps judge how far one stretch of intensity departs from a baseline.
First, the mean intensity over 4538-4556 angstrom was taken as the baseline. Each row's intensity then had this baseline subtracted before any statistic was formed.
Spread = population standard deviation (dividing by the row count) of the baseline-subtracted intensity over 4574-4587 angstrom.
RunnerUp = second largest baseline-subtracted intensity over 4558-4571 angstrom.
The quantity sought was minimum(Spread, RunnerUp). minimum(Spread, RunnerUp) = 0.10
